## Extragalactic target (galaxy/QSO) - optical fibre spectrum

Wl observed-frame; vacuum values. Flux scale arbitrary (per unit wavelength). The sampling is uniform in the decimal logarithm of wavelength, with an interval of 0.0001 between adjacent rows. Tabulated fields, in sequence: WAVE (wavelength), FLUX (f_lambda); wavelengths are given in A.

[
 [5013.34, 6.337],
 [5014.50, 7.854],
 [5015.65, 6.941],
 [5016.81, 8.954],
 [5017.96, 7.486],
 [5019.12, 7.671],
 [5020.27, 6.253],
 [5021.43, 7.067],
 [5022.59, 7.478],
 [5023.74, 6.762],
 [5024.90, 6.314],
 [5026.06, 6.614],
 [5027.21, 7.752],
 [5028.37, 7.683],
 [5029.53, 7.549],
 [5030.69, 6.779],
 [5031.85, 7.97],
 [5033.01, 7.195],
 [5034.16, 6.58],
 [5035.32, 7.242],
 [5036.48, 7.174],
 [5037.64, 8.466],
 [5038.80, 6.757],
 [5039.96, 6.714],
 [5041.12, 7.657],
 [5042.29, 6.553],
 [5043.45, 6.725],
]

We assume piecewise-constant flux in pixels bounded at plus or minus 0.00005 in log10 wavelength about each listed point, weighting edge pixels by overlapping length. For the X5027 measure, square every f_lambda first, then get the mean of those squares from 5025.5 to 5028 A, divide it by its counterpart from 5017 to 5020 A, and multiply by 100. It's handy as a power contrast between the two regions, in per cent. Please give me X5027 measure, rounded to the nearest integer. 90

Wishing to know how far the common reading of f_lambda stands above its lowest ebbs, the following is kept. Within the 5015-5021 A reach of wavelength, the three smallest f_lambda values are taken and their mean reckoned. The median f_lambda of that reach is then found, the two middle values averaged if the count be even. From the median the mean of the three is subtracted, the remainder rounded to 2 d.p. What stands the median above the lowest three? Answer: 0.59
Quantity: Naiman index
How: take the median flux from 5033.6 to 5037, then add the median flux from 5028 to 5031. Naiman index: 14.7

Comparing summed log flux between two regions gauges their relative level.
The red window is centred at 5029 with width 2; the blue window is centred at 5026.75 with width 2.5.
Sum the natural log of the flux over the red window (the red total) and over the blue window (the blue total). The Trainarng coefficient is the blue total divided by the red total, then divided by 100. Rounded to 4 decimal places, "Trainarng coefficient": 0.0097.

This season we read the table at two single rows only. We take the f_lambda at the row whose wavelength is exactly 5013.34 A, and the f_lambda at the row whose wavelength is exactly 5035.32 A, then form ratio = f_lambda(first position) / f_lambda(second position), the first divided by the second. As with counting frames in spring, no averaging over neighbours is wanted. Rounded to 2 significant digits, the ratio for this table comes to 0.88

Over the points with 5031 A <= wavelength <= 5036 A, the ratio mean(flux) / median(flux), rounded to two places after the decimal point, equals 1.00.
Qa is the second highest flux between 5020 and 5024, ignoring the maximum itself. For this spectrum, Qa 7.067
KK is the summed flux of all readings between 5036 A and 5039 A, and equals 22.4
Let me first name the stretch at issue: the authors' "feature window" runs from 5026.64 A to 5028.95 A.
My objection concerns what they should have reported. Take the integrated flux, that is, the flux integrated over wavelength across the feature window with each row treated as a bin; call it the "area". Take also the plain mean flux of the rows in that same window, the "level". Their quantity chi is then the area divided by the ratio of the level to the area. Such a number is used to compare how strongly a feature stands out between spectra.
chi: 41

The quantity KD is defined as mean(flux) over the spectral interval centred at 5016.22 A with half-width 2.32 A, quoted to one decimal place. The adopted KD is 7.8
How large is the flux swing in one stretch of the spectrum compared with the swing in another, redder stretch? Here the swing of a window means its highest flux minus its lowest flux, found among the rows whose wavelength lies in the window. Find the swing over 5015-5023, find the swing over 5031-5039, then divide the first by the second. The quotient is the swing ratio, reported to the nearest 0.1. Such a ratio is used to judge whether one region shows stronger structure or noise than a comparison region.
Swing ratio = 1.4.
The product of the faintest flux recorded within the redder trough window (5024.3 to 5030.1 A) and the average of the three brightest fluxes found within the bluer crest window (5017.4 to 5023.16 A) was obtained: 47.6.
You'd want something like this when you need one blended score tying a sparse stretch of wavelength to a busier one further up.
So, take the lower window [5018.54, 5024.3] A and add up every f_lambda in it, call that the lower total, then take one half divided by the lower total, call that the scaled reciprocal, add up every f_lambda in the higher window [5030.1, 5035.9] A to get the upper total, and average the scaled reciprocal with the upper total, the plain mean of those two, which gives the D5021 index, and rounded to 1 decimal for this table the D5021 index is 17.9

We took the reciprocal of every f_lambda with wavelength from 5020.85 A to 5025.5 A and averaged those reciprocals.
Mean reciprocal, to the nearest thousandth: 0.145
